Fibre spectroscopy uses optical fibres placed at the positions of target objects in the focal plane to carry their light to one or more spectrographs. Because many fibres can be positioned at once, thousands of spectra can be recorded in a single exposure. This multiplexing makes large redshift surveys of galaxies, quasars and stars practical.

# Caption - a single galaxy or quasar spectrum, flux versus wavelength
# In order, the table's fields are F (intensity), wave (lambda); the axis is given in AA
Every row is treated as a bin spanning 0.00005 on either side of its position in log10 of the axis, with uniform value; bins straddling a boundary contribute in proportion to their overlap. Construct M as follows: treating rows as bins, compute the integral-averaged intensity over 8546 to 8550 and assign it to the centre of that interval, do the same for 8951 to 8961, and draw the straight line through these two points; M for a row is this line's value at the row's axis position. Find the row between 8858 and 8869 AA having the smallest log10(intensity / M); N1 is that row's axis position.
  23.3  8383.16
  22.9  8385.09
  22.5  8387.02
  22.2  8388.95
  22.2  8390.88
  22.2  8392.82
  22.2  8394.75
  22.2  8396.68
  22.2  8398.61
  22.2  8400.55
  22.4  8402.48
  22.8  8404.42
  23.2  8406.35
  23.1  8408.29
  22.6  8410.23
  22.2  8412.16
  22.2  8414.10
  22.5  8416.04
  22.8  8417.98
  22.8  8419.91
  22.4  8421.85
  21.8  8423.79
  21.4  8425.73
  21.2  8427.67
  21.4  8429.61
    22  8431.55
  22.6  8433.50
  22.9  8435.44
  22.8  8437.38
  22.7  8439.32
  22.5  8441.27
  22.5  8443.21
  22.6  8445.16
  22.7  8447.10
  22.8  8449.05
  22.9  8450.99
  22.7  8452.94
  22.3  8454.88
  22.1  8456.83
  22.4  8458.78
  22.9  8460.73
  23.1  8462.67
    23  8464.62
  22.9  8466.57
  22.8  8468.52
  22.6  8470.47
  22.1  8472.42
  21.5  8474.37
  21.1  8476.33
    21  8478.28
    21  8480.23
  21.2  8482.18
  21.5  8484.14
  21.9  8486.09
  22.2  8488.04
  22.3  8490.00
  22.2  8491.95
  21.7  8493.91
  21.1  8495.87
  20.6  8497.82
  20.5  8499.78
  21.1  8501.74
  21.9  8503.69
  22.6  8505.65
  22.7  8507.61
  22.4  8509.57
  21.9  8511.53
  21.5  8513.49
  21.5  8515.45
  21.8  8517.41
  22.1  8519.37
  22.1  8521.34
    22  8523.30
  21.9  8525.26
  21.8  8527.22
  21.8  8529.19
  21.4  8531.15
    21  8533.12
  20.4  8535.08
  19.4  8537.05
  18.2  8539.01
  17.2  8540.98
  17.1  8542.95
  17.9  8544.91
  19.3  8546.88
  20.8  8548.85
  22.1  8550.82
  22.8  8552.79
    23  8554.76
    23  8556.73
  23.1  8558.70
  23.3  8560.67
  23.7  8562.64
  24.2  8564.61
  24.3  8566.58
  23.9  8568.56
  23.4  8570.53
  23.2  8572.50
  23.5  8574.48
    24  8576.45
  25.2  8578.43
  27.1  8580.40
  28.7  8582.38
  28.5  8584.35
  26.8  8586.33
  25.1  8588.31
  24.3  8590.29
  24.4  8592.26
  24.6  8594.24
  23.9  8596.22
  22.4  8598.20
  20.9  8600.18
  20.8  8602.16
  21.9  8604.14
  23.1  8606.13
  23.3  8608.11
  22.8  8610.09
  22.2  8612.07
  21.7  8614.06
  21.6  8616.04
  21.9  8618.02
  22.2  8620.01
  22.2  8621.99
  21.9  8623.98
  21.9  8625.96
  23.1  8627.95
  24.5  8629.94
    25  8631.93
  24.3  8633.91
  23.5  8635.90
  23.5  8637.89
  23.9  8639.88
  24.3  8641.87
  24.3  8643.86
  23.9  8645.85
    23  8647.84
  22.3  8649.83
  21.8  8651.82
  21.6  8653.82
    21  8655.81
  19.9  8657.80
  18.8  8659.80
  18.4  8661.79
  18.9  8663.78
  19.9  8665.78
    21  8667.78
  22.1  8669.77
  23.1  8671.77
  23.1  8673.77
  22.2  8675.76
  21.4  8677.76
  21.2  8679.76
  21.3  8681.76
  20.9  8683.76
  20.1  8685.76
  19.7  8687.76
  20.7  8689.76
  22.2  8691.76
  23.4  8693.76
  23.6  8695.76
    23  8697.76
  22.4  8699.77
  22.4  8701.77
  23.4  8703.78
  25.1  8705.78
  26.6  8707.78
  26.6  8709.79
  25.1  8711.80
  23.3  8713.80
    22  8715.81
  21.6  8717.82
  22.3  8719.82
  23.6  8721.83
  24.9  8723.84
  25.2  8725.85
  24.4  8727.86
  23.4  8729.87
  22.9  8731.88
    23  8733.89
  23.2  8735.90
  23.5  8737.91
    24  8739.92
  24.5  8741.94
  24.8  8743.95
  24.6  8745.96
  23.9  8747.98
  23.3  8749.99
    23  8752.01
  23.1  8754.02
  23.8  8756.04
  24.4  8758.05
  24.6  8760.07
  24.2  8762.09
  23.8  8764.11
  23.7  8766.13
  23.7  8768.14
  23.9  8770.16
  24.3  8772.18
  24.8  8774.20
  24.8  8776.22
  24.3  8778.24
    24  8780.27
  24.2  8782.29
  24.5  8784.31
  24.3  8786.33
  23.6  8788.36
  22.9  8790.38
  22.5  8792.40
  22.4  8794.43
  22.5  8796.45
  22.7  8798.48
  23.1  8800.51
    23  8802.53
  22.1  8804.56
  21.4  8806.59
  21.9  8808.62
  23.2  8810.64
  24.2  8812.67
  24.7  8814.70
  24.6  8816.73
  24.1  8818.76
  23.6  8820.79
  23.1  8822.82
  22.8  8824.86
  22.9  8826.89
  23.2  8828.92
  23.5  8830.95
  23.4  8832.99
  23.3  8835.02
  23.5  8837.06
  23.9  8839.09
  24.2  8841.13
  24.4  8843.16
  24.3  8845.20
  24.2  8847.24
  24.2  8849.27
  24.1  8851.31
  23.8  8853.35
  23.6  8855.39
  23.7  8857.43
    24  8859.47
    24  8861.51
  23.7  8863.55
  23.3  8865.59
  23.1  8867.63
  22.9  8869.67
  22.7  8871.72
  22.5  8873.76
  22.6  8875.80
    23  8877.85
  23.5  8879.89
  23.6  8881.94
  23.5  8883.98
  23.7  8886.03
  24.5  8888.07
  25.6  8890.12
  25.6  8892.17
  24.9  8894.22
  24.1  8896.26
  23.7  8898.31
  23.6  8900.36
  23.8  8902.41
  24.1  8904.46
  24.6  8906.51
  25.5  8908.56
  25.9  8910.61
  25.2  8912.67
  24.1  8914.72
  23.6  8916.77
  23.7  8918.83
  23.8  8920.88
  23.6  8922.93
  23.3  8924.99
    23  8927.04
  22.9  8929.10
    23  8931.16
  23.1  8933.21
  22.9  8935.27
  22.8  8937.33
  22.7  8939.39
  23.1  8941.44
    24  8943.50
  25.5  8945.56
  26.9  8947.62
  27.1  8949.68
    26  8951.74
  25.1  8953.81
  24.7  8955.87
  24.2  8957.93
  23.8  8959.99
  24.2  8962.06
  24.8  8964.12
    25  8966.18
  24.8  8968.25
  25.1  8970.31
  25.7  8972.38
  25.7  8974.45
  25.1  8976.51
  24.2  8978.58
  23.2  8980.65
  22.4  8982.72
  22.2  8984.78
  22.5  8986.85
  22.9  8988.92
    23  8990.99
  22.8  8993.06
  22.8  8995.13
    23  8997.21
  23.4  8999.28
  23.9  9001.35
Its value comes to 8867.63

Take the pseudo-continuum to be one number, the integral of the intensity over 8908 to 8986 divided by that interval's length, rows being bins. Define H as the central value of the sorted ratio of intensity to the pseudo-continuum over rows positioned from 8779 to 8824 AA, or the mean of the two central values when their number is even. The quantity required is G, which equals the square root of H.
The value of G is 0.98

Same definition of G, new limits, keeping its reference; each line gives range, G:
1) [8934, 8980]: 1.01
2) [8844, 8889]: 0.99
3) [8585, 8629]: 0.96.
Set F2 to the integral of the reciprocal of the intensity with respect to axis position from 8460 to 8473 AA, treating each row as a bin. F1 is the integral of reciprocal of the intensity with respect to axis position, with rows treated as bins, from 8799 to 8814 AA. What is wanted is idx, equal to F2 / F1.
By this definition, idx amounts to 0.86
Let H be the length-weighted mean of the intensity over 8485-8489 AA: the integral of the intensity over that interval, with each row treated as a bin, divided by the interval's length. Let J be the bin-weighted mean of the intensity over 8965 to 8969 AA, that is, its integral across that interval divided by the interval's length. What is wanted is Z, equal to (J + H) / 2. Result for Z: 23.5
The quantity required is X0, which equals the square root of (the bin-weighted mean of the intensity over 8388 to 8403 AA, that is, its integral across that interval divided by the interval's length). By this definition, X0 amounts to 4.71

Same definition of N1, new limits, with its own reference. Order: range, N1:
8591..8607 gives 8602.16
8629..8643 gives 8637.89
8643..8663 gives 8661.79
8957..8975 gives 8959.99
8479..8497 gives 8495.87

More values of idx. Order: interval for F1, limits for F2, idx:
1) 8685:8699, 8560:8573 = 0.85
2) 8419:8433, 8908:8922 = 0.89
